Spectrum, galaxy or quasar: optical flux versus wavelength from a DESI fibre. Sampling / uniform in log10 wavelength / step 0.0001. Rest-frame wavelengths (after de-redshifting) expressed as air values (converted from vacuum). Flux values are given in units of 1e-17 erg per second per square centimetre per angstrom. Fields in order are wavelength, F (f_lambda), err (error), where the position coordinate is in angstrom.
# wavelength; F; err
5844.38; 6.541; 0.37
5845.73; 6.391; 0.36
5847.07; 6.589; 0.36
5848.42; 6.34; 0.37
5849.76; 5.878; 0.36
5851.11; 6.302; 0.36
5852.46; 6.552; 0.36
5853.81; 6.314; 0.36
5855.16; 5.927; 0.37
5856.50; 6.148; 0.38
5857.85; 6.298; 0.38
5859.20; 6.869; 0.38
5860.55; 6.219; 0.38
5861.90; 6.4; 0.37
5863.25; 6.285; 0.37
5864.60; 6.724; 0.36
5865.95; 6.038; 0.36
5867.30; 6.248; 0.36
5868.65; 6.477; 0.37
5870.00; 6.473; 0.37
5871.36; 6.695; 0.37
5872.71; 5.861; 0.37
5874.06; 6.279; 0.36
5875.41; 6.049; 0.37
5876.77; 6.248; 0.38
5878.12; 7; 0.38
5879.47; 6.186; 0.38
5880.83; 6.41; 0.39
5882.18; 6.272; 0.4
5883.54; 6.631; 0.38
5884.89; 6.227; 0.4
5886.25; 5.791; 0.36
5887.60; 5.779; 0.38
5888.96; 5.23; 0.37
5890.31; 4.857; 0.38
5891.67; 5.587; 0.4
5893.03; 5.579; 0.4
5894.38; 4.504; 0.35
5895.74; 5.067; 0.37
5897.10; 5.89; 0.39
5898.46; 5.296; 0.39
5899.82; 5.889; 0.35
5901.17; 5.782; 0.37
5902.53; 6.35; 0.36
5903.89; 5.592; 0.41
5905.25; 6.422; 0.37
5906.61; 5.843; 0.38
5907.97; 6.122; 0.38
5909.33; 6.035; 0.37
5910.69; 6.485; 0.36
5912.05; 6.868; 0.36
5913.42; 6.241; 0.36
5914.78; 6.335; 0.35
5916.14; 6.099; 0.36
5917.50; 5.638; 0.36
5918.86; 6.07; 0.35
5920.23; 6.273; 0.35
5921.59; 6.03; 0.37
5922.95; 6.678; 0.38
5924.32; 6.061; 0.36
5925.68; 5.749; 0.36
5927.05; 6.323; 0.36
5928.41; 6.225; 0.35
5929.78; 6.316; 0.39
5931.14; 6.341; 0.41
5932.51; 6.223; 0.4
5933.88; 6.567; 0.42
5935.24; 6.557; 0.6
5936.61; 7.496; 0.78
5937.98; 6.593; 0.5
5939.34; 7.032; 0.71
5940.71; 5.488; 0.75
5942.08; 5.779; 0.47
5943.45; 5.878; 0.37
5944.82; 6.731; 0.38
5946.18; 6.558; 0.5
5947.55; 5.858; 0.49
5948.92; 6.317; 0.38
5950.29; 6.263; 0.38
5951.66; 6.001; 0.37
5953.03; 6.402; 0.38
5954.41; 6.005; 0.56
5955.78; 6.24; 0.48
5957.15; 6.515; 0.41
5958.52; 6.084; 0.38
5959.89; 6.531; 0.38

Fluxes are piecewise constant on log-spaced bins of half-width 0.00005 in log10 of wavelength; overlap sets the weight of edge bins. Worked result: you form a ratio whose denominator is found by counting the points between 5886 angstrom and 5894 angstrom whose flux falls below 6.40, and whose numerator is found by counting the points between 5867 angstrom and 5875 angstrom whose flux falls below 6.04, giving 0.2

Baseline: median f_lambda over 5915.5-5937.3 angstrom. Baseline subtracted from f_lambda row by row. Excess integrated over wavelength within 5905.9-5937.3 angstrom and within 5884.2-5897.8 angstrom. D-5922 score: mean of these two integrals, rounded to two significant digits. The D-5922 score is -4.8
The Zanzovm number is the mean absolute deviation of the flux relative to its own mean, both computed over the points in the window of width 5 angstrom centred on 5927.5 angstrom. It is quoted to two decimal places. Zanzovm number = 0.20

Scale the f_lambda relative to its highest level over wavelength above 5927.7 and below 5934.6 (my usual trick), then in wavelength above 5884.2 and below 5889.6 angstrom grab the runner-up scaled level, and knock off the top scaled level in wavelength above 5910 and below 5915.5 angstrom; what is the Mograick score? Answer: -0.16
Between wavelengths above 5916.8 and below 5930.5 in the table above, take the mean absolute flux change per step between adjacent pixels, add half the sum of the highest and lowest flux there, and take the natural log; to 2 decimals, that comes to 1.87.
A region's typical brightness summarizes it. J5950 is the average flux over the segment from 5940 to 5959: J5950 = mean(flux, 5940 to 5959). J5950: 6.15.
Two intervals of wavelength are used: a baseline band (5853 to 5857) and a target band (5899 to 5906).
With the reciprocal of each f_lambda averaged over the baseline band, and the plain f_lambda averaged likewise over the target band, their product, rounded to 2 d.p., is 0.98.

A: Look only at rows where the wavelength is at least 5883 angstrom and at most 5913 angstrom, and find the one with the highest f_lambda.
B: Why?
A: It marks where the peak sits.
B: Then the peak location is 5912.05 angstrom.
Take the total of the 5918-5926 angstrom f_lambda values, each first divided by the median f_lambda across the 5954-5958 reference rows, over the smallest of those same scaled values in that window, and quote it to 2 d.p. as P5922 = 6.41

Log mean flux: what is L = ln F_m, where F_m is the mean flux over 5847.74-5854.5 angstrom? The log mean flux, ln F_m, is 1.84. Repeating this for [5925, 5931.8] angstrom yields 1.82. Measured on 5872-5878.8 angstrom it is 1.84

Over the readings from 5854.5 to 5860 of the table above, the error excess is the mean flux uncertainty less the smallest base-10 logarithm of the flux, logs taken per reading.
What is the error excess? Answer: -0.395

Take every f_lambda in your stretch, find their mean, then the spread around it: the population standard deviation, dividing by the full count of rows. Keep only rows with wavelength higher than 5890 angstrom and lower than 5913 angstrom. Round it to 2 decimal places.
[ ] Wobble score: 0.59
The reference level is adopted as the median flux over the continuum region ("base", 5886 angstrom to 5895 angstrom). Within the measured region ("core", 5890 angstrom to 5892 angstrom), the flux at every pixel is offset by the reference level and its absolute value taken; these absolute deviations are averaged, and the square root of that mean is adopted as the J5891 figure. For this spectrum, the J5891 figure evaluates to 0.60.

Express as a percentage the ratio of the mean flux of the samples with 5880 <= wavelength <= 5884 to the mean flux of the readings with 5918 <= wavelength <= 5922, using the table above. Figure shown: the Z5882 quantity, 105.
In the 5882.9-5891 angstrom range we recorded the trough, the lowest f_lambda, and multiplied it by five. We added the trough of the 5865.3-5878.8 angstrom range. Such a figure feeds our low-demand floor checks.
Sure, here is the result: 30.1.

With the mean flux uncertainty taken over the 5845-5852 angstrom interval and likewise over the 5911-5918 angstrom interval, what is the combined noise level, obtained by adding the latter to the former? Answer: 0.72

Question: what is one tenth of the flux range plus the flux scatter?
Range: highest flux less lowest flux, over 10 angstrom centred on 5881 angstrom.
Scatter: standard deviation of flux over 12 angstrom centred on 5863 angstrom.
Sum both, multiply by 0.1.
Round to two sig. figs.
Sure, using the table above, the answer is 0.11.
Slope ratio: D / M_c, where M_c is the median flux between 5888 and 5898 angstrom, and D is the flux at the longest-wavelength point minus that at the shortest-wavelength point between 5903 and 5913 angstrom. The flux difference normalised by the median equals 0.24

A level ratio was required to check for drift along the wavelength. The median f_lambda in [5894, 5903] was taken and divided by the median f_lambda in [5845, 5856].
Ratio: 0.91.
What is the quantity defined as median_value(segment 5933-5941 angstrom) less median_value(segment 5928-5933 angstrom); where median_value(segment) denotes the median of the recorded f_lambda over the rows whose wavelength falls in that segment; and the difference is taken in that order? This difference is 0.31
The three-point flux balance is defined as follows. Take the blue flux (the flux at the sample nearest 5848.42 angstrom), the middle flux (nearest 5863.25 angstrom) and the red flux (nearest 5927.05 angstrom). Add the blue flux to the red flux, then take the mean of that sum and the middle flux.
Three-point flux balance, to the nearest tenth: 9.5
